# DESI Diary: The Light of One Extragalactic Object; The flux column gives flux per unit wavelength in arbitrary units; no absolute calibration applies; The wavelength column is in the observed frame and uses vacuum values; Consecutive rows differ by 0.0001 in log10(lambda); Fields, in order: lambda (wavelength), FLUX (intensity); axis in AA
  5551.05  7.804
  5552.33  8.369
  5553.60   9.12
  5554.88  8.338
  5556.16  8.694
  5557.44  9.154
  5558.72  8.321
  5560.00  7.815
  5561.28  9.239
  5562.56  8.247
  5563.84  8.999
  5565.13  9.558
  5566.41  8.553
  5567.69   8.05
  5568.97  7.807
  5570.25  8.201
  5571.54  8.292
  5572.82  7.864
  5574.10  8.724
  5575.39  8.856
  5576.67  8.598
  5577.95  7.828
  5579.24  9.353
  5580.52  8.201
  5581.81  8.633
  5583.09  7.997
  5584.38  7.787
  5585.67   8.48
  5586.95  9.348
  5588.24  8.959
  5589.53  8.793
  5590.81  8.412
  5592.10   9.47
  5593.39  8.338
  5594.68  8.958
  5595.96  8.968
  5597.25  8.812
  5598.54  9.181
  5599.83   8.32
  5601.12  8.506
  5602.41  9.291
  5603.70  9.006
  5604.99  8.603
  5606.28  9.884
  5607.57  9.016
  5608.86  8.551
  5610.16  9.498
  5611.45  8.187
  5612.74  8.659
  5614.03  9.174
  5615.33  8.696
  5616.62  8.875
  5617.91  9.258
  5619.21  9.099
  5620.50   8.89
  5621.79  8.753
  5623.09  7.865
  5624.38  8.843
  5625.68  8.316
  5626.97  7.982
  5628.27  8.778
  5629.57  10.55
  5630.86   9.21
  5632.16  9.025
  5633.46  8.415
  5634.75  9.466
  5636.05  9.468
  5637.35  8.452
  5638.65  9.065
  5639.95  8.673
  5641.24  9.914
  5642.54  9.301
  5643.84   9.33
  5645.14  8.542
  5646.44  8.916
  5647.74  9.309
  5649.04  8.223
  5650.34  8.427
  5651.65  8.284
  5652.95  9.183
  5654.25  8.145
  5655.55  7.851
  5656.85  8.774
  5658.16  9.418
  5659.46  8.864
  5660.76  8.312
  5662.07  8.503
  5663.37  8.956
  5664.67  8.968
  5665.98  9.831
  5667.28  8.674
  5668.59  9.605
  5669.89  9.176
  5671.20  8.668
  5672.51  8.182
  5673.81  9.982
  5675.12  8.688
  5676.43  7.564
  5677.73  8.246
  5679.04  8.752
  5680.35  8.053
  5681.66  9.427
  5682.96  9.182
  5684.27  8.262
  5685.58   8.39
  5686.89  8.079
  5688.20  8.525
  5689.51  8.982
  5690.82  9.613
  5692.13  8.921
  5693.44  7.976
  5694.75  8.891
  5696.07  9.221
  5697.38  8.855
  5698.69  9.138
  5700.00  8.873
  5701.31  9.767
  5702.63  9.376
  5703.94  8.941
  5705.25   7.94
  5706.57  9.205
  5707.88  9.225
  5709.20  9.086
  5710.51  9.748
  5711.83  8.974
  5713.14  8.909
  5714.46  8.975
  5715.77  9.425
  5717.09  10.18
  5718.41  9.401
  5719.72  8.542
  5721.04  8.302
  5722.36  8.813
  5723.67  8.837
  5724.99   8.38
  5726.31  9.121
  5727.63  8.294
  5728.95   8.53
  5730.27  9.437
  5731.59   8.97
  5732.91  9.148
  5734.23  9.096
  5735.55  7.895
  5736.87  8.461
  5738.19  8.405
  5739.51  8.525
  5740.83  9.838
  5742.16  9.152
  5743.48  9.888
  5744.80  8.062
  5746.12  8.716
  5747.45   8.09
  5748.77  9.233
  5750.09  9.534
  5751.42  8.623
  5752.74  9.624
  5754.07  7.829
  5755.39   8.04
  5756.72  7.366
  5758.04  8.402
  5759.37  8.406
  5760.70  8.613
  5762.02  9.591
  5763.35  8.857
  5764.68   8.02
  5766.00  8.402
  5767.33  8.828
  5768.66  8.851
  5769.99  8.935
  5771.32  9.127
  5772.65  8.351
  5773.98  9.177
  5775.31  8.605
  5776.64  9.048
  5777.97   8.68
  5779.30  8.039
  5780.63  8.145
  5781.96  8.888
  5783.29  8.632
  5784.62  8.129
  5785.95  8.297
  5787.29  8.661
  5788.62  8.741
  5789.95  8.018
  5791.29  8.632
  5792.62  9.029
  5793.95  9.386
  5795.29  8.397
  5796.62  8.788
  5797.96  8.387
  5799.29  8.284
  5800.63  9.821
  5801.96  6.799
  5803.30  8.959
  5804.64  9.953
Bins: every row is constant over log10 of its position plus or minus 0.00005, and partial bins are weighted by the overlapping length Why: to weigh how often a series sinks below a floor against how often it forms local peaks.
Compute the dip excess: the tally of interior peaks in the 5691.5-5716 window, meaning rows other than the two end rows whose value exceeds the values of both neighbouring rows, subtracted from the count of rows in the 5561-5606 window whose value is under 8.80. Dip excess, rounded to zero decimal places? 16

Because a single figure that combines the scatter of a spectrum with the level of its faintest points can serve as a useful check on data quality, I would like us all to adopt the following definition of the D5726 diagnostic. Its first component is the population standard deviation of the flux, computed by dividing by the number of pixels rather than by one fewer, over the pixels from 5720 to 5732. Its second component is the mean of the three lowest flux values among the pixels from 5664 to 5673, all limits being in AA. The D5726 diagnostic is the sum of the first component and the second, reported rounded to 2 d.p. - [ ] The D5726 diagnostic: 8.88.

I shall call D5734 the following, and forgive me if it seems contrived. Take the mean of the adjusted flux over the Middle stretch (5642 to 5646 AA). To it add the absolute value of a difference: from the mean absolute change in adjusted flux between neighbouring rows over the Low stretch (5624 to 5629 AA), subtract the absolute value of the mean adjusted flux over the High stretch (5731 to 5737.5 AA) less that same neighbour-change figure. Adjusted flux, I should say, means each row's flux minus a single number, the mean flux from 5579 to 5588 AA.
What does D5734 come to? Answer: 0.7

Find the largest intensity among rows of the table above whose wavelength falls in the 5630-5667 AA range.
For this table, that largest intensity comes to 9.914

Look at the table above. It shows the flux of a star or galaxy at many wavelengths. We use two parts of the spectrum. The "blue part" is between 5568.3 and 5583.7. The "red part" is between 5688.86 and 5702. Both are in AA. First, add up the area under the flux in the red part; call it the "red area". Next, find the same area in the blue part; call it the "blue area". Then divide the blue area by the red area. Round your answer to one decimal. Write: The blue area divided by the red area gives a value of 1.1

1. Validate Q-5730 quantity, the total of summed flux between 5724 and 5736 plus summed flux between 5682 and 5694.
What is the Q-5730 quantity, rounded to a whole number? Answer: 157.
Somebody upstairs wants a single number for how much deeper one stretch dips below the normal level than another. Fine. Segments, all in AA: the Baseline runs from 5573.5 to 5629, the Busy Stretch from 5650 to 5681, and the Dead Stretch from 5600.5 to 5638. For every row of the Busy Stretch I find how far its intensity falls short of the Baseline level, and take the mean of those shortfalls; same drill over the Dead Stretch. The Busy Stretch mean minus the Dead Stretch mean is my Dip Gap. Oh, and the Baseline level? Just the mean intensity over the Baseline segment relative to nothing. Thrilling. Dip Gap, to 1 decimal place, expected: 0.2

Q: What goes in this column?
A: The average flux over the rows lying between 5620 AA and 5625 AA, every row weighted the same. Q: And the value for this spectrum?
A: 8.6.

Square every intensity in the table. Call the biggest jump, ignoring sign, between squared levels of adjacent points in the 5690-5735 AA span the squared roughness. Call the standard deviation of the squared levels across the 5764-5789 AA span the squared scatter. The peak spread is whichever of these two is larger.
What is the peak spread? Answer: 21.7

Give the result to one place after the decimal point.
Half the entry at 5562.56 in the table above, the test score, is 4.1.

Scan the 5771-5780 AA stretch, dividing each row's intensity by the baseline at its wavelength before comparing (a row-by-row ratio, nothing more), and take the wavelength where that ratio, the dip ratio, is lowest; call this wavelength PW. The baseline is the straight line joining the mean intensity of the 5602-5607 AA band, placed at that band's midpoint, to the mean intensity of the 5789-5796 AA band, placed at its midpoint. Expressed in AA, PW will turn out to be 5779.30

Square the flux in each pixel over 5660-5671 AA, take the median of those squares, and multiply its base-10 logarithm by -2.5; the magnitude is -4.76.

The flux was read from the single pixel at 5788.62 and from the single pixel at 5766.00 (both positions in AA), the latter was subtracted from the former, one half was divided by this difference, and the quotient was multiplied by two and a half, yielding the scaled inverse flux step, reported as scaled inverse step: 4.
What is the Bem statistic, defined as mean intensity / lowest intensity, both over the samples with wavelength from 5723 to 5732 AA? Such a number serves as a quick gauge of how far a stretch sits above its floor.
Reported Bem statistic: 1.060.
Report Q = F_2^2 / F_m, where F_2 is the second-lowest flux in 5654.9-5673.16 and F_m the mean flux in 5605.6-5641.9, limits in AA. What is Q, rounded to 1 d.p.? 7.5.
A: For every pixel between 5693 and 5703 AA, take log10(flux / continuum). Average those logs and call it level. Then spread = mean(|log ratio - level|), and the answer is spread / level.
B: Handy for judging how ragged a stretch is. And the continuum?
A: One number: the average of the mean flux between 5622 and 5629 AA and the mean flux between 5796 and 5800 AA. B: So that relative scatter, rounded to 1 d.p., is 0.6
